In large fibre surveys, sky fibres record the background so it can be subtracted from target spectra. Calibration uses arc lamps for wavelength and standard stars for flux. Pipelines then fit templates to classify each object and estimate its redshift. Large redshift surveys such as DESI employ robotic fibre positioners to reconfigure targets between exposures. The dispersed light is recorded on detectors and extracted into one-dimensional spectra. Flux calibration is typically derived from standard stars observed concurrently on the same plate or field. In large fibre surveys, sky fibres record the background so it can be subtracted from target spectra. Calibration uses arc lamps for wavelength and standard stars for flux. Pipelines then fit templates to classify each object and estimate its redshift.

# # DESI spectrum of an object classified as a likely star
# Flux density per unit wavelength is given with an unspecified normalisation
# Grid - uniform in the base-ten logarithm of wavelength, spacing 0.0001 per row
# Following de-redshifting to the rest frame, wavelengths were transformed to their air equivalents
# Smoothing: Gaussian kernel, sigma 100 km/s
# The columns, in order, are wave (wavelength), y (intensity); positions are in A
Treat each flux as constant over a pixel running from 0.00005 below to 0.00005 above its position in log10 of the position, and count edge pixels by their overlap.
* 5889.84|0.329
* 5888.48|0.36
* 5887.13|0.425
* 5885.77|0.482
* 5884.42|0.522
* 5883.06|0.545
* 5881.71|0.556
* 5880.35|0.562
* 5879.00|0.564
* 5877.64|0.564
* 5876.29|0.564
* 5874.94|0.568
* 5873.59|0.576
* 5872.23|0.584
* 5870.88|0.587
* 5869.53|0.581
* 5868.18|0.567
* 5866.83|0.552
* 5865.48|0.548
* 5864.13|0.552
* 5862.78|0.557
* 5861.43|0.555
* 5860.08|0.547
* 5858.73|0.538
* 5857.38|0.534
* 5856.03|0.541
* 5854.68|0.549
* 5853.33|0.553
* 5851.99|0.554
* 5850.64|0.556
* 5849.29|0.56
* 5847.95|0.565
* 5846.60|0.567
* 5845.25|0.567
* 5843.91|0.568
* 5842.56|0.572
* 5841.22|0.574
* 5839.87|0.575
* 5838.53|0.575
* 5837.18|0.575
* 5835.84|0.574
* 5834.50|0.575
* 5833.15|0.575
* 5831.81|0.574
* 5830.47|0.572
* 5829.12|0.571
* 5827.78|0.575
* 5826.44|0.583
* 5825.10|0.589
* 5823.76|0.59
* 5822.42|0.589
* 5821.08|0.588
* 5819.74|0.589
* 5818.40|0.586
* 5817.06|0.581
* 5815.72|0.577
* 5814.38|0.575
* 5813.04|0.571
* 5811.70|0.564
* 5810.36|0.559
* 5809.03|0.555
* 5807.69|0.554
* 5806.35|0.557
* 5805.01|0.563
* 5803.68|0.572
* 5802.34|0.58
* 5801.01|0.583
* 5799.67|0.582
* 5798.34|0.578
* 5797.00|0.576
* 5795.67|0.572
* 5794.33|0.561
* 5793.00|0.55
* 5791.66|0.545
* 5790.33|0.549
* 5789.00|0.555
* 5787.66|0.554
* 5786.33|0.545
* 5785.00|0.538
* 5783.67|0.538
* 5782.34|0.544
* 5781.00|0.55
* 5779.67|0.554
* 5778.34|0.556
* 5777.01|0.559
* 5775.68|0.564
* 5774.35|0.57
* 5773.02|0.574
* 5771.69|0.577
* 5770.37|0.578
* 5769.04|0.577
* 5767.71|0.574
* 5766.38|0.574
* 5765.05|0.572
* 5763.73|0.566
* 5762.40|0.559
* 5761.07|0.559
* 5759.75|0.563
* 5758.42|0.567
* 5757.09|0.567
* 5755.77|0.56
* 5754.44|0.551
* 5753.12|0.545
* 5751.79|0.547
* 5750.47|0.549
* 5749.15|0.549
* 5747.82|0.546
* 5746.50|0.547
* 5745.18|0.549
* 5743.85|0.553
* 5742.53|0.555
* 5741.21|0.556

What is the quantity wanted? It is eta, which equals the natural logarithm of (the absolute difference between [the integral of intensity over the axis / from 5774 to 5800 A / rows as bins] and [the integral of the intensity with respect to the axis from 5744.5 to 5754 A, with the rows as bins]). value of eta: 2.2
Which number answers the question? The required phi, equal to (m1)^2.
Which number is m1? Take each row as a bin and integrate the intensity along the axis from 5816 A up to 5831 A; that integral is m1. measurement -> 76.5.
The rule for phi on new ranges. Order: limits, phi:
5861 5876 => 72.2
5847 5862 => 68.1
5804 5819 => 72.4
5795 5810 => 73.1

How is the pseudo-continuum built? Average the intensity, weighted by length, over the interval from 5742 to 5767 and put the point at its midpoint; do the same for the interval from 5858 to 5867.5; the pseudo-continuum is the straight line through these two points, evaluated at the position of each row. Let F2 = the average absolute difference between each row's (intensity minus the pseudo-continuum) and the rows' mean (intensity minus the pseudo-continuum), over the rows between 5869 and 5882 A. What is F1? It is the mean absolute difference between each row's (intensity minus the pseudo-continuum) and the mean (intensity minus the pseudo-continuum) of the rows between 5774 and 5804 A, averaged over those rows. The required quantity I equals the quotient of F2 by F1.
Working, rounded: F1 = 0.012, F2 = 0.009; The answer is 0.7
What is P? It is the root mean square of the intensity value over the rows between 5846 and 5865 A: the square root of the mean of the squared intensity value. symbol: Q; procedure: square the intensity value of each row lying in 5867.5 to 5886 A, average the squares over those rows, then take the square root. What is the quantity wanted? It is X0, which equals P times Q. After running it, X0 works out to 0.309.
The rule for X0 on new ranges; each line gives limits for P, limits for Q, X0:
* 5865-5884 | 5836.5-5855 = 0.320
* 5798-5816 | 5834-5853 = 0.324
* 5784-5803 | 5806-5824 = 0.323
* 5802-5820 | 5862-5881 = 0.323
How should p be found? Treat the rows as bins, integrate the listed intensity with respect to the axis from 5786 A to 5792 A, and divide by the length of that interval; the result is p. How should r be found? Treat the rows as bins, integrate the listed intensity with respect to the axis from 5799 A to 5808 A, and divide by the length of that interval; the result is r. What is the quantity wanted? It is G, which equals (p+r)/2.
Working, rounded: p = 0.550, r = 0.571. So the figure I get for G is 0.561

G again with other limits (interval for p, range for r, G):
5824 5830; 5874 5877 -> 0.574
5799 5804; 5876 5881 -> 0.572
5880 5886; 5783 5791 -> 0.541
